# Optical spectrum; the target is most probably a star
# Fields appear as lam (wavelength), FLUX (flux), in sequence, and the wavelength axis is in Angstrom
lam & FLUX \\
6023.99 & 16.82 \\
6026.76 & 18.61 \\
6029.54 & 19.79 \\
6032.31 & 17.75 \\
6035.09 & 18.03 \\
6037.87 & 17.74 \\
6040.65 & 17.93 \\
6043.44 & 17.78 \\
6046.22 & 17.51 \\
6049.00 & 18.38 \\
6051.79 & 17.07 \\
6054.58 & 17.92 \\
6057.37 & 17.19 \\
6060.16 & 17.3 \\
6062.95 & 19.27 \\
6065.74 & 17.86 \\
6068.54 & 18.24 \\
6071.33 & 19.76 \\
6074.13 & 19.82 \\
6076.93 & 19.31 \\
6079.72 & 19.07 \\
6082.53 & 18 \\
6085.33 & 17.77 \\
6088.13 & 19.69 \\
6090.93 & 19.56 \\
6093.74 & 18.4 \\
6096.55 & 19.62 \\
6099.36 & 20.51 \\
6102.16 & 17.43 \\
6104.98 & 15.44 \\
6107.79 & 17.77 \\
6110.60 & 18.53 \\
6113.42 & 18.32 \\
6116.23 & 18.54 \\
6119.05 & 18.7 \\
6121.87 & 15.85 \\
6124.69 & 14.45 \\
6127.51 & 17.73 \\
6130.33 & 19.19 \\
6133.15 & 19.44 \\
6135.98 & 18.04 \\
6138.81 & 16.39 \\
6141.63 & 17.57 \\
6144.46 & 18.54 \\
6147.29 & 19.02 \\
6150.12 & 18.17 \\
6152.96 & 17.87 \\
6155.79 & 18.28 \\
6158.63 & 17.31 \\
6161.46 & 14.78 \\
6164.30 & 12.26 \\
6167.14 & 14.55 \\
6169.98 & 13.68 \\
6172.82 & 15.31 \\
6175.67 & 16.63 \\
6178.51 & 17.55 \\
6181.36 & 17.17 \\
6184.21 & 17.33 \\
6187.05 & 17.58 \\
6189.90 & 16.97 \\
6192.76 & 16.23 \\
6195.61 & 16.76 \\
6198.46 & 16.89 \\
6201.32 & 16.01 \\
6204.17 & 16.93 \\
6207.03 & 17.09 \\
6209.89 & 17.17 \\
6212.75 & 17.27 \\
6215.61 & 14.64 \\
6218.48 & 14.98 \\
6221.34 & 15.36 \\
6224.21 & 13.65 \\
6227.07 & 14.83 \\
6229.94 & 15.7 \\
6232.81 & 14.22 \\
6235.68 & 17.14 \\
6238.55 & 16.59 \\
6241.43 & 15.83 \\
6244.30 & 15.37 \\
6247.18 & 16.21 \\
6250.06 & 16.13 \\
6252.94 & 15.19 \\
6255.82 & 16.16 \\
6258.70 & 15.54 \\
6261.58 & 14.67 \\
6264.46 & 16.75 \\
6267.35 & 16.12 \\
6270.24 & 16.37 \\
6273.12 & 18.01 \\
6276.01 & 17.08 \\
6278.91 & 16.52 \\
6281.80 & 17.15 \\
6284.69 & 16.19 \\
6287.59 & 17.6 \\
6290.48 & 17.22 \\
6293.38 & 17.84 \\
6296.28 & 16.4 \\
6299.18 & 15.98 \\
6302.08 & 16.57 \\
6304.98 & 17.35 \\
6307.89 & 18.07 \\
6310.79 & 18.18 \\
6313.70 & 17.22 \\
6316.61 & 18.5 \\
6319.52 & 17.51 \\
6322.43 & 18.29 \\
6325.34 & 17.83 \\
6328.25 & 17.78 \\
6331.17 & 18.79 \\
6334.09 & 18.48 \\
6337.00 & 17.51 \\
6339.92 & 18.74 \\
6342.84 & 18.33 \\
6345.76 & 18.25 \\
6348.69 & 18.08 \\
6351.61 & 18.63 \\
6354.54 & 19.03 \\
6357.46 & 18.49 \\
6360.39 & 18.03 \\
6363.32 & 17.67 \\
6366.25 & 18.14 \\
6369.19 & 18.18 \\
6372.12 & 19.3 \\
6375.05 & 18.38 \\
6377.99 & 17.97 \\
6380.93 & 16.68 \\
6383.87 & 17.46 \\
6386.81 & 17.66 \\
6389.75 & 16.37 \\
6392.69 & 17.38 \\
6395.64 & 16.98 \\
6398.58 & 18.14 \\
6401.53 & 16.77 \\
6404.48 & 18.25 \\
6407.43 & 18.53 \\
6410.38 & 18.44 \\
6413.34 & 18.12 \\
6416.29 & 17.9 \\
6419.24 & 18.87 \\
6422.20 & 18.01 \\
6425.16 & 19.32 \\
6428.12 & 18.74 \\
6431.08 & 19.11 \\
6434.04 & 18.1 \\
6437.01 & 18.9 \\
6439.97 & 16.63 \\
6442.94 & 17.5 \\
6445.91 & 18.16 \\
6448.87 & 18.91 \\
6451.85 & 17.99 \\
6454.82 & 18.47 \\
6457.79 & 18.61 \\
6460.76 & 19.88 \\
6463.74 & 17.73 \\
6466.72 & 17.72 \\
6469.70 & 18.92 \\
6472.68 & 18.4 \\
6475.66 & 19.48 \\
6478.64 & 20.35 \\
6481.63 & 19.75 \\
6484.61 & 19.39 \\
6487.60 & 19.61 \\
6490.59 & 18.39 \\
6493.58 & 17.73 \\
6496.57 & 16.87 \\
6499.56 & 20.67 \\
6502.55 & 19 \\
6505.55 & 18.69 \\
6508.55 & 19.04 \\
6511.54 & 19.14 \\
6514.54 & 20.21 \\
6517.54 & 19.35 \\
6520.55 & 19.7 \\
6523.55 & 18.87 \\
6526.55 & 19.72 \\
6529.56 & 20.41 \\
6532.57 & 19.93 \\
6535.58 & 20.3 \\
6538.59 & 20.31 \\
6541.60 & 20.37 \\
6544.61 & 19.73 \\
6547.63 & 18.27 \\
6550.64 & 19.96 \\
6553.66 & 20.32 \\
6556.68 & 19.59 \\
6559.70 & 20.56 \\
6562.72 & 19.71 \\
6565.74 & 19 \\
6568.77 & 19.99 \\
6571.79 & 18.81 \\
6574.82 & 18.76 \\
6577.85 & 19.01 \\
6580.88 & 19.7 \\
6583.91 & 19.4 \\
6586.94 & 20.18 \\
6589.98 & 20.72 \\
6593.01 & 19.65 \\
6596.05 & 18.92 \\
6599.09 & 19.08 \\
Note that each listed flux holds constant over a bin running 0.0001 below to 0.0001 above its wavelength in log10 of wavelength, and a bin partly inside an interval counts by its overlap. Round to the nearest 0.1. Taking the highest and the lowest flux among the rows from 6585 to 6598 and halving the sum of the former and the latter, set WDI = 19.8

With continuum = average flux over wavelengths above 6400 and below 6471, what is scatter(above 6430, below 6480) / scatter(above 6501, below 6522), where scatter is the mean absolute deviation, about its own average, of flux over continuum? 1.83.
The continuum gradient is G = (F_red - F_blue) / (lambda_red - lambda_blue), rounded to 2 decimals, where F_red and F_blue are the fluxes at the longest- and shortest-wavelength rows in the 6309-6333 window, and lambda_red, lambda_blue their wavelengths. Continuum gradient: 0.03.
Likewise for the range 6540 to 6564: -0.03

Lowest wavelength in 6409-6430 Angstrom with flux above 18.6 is 6419.24 Angstrom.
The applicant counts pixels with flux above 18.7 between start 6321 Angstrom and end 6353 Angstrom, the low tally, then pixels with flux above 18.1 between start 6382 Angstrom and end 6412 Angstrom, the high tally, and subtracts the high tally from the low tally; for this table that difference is -2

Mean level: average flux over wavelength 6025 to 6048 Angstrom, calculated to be 18.1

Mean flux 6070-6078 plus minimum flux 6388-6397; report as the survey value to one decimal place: 36.0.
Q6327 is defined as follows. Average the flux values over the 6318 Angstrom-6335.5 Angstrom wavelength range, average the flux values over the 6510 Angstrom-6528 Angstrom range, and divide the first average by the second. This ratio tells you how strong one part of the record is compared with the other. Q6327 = 0.929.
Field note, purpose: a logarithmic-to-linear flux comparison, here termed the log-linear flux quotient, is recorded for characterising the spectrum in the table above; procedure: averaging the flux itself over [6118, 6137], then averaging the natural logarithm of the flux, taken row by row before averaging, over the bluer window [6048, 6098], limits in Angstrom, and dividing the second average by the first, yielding 0.166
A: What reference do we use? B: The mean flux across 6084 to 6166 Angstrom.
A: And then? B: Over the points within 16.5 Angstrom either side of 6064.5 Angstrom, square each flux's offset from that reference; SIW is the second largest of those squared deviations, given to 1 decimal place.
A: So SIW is 4.0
